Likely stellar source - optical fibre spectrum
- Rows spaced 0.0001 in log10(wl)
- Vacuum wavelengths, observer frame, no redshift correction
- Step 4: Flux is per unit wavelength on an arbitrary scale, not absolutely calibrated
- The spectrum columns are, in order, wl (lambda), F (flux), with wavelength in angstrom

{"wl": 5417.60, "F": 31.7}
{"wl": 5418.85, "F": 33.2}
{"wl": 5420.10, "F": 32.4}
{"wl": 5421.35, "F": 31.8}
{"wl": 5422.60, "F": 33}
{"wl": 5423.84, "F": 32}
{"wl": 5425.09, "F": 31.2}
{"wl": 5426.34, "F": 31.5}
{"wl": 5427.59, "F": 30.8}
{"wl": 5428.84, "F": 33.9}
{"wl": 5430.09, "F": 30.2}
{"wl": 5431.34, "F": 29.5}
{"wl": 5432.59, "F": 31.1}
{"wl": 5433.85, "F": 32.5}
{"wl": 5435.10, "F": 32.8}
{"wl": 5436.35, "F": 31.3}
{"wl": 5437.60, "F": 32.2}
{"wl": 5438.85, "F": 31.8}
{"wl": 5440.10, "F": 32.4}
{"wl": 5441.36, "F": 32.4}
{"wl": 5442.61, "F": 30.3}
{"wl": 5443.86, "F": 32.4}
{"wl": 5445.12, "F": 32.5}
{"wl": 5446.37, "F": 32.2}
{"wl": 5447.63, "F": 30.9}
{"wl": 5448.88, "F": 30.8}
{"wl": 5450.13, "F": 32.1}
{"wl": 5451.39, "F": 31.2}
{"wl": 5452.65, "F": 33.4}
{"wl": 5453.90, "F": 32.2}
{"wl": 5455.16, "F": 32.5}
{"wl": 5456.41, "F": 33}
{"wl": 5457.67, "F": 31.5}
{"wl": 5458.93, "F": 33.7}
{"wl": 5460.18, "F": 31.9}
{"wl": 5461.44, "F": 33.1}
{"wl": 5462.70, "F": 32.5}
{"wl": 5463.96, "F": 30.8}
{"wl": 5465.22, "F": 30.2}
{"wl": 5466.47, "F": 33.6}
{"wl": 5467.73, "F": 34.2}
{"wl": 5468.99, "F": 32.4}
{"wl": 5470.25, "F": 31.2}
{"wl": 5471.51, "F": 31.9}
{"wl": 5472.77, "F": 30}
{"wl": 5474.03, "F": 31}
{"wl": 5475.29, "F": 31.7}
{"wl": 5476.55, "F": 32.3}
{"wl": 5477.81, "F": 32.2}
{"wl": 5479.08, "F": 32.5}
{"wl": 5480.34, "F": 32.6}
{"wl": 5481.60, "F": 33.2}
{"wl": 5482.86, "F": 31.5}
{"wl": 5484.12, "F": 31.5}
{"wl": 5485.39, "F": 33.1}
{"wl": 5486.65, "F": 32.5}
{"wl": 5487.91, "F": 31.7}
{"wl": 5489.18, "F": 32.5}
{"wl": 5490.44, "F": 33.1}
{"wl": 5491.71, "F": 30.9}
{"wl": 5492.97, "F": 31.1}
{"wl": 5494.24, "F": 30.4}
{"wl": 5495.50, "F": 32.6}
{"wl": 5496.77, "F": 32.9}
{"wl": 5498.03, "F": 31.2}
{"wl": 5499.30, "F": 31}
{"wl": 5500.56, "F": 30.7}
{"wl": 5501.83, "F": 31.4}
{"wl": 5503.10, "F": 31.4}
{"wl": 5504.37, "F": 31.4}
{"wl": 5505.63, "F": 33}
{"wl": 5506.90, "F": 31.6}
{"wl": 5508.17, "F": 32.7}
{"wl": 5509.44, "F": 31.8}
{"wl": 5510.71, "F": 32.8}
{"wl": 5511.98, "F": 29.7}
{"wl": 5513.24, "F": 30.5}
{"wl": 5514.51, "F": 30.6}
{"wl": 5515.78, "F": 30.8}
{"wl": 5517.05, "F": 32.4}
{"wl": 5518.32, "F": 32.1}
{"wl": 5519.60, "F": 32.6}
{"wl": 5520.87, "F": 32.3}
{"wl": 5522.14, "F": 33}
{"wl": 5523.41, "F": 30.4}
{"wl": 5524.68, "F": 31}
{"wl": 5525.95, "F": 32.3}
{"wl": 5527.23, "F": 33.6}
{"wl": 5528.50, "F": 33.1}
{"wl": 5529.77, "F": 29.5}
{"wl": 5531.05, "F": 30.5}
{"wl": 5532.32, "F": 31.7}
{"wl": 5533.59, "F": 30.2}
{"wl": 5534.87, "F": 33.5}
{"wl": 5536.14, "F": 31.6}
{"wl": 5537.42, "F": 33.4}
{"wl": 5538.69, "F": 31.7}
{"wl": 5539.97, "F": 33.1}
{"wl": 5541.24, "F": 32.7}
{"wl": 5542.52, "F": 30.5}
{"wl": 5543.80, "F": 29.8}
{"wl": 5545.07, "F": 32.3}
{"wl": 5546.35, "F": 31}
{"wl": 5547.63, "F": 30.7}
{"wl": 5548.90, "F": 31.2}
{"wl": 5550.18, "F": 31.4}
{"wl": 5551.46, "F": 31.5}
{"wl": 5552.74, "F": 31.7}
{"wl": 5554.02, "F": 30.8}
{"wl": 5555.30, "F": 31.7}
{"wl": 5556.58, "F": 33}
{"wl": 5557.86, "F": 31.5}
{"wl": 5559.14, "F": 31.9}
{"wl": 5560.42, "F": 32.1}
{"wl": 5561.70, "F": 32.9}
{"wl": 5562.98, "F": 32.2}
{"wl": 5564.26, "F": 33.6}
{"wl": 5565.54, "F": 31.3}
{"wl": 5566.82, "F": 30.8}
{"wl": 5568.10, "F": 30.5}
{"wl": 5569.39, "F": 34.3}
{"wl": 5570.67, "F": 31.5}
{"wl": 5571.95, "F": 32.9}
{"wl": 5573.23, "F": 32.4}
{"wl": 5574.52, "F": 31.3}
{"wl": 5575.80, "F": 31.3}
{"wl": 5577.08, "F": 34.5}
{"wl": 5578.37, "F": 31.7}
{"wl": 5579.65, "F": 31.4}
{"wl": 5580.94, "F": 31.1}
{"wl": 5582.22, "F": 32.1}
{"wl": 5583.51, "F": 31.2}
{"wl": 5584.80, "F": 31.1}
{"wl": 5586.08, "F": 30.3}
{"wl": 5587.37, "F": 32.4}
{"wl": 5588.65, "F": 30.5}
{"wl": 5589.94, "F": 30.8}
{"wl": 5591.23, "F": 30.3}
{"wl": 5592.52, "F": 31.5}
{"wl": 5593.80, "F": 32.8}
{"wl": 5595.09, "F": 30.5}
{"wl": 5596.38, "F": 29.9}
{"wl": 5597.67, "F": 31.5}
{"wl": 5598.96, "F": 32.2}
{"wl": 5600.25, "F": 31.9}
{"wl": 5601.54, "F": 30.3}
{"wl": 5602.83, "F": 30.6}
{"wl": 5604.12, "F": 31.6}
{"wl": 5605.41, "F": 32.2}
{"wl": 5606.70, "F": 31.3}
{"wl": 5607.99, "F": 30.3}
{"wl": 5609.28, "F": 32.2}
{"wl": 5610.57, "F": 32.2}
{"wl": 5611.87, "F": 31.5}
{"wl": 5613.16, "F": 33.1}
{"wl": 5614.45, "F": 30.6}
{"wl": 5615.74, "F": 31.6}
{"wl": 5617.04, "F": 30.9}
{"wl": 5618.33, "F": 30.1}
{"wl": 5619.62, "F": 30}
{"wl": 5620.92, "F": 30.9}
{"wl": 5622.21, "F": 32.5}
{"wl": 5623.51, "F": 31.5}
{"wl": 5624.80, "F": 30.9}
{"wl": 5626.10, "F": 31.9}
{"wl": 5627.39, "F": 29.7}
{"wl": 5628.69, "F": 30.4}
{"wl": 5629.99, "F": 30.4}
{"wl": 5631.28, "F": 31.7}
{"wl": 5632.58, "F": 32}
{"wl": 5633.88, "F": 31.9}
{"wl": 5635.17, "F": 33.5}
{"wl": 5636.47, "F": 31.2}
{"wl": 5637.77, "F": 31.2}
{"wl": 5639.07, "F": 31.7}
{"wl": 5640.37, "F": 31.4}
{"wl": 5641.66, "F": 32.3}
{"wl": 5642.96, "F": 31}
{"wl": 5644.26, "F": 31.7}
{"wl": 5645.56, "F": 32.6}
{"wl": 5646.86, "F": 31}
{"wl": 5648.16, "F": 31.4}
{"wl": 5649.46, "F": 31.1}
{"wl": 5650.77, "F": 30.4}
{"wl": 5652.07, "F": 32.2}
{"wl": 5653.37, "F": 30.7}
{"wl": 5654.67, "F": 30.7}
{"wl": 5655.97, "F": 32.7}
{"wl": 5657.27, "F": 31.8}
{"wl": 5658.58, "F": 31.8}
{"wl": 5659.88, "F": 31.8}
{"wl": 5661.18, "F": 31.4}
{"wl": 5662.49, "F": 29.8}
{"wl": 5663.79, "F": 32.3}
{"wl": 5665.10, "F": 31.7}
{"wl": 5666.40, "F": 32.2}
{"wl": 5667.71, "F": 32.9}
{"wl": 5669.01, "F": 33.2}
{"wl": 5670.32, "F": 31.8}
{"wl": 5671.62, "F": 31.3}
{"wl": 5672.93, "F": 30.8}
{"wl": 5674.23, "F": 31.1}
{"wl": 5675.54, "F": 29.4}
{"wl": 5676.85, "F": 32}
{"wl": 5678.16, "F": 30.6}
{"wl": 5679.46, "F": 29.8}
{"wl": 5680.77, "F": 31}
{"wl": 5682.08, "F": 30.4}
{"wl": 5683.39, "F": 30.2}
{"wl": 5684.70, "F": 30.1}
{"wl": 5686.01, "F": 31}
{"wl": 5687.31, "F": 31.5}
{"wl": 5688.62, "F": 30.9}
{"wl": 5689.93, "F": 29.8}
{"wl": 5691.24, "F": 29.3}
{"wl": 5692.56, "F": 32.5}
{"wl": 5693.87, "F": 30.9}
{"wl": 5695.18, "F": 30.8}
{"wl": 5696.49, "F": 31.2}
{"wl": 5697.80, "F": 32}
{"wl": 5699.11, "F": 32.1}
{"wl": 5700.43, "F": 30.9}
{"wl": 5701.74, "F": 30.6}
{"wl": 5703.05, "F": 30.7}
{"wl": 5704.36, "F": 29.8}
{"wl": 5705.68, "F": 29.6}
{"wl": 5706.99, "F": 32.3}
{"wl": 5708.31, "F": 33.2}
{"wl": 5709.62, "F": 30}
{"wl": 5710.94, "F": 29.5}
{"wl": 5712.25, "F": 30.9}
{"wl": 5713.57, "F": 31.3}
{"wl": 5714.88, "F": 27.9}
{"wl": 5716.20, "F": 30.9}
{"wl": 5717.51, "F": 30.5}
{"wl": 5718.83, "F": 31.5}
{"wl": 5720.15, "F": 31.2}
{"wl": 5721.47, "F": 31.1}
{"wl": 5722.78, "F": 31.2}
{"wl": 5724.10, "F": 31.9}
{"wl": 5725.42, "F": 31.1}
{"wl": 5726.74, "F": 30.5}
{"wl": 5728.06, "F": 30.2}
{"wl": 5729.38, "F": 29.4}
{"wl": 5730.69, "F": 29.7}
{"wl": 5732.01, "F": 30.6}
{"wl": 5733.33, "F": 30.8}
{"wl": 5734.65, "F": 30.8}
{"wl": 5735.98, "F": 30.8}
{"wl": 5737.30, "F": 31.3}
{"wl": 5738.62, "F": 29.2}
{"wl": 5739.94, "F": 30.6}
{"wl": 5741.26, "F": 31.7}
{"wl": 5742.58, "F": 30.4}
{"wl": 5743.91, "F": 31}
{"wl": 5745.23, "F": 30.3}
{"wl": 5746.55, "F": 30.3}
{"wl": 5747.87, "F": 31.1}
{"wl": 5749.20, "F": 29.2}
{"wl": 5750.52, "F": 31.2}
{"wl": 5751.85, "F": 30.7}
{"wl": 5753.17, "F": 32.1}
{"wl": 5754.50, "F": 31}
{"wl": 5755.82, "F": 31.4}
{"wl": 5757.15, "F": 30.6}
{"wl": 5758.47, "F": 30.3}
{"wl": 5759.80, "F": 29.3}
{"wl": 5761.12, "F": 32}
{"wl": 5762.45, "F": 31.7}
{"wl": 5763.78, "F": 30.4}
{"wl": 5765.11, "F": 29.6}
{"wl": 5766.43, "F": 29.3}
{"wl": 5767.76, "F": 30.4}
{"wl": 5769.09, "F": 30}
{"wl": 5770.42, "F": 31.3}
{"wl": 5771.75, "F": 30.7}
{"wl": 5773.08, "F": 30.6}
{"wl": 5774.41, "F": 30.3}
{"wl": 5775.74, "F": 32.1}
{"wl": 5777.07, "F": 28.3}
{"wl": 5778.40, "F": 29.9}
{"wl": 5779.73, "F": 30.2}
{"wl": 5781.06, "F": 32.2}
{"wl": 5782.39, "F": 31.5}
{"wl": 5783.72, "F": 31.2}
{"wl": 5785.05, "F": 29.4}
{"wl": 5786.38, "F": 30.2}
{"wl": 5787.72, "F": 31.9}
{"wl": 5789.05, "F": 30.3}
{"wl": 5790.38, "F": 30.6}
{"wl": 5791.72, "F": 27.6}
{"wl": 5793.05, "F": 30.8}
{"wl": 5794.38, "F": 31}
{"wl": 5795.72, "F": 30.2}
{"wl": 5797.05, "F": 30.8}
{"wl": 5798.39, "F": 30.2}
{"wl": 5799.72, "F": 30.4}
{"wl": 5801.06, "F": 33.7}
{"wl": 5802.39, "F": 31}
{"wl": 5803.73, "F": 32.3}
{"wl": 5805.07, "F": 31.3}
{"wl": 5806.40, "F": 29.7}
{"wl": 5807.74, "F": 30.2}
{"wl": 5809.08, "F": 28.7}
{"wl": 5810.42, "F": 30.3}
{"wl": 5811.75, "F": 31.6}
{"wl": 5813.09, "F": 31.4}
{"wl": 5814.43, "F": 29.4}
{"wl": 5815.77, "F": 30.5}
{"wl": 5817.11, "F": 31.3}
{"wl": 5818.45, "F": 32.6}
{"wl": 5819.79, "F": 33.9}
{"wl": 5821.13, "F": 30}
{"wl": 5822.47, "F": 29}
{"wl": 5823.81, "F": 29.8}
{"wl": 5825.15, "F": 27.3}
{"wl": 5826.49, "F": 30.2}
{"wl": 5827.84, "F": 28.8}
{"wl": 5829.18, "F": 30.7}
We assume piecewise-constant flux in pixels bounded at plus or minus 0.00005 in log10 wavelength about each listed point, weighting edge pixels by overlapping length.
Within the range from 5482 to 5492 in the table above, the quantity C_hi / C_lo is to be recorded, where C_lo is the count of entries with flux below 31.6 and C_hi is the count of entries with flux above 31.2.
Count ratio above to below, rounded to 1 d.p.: 2.3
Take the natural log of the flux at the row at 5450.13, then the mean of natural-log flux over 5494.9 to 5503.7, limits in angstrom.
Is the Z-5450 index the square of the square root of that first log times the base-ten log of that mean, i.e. 1.87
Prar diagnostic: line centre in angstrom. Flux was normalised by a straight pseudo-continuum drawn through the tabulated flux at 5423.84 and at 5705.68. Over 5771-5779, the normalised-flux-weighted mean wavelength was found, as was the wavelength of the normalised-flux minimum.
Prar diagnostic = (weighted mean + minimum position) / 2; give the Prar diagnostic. 5776.1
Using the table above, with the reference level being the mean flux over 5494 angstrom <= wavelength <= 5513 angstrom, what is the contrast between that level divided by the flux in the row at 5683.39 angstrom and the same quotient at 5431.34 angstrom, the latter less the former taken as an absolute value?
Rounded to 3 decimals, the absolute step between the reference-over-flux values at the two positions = 0.025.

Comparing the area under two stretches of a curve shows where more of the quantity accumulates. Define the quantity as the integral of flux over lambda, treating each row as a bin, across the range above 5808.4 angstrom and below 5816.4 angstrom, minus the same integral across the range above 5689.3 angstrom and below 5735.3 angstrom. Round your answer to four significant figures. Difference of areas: -1173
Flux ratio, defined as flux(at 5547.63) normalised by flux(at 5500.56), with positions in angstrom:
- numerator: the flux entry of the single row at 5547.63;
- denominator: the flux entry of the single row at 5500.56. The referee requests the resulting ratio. 1.000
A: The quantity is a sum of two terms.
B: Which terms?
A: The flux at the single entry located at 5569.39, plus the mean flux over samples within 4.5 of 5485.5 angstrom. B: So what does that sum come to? 67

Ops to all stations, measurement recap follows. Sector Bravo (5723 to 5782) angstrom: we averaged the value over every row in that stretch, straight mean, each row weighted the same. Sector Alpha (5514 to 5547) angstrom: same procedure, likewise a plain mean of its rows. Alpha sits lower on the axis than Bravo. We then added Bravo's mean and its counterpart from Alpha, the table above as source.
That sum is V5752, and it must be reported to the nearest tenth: 62.4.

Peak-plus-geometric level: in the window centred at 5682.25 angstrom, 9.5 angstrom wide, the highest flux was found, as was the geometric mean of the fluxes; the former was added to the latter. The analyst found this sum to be 61.4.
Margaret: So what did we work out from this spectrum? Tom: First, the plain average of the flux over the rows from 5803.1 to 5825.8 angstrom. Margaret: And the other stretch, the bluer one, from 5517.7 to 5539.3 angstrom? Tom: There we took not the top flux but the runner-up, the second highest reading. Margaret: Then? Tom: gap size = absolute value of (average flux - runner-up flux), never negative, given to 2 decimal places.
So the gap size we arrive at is 2.95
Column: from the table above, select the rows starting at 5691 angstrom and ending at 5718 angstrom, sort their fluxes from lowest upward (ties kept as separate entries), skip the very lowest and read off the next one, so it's 29.3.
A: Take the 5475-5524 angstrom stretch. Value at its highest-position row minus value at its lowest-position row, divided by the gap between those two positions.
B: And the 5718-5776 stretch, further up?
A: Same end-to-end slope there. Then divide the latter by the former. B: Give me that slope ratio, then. -0.4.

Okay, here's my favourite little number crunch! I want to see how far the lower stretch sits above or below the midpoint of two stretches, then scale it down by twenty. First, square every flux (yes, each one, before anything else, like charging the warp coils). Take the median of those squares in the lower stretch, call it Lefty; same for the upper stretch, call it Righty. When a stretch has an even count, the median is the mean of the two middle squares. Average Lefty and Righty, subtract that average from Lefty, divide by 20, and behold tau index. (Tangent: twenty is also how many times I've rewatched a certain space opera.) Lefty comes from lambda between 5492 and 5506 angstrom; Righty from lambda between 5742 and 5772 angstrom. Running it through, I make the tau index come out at 1.2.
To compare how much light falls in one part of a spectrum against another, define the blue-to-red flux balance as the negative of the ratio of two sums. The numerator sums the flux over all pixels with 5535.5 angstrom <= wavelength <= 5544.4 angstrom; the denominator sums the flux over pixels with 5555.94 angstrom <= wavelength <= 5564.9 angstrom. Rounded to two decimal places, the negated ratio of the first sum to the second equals -0.98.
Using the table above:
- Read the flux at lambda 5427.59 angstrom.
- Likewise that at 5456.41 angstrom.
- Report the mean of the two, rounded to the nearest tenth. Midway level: 31.9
